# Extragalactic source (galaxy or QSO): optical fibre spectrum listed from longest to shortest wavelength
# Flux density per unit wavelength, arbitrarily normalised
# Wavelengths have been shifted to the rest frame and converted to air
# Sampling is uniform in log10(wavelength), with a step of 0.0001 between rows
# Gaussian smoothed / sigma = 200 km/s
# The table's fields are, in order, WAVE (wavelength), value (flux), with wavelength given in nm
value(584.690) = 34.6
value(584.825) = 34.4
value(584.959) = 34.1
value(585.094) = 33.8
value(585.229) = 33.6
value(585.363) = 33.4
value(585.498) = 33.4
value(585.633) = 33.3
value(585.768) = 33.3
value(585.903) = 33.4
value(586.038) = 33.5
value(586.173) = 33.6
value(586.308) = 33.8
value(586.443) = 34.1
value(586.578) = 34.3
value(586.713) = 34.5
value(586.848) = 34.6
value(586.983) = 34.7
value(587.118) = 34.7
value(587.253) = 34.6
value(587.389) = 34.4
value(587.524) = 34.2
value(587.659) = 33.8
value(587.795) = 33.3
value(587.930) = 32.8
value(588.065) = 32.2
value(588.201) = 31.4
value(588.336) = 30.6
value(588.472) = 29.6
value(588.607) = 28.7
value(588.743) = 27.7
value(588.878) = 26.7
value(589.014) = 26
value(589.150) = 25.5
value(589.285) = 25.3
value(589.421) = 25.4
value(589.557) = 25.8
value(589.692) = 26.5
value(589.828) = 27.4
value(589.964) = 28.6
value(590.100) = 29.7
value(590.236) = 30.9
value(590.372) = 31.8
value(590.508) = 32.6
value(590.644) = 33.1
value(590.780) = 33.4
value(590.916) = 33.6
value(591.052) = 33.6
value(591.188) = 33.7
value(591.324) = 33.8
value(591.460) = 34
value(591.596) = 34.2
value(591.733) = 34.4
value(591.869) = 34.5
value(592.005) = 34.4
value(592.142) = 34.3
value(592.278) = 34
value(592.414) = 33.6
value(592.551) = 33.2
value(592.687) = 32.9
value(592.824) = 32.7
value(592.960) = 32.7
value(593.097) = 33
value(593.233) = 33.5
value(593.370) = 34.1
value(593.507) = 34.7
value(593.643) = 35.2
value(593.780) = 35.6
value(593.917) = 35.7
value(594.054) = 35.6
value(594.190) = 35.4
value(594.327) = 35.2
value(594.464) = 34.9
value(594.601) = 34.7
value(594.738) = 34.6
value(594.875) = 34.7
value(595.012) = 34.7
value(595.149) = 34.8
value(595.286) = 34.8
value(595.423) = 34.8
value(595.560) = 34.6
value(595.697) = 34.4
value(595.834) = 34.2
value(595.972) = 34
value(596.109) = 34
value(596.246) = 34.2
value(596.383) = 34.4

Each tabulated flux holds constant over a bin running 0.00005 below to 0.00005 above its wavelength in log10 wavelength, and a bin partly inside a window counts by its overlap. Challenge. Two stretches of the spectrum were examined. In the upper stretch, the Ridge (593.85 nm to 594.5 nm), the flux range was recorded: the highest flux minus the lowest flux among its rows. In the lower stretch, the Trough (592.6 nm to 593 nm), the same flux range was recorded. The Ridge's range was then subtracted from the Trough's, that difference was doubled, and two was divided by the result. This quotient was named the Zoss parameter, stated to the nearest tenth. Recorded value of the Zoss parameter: -1.7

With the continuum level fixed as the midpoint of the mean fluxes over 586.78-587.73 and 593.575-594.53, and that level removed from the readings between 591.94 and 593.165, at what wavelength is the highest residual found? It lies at 592.005 nm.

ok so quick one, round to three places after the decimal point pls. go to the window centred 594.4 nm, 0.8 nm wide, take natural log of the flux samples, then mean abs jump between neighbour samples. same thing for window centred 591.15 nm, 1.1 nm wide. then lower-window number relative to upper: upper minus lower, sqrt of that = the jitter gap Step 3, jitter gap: 0.032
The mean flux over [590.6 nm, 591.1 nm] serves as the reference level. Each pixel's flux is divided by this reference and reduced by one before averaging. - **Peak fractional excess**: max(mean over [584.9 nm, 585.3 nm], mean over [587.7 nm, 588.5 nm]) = 0.01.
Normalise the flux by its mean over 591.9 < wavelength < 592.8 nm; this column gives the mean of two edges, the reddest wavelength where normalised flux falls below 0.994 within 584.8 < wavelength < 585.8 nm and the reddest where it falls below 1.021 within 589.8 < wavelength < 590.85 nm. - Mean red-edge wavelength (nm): 588.27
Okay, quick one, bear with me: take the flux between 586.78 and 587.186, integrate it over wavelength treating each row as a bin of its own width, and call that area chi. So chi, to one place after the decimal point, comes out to 14.1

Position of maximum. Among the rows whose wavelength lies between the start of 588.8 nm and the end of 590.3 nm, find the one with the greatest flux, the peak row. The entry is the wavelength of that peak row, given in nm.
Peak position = 590.236 nm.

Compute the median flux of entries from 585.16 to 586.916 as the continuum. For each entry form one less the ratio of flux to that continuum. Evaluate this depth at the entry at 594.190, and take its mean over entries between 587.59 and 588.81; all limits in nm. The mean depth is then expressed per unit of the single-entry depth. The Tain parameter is -1.4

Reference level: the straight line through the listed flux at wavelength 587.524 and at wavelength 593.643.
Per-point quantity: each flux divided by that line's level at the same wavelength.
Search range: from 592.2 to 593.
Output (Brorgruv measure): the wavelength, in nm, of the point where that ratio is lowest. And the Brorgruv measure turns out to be 592.960 nm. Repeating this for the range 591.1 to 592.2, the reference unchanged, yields 591.188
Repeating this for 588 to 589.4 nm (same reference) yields 589.285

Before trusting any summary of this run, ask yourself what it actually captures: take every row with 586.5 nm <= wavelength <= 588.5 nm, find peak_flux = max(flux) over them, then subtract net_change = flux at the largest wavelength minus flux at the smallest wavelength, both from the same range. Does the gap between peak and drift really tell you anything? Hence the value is 39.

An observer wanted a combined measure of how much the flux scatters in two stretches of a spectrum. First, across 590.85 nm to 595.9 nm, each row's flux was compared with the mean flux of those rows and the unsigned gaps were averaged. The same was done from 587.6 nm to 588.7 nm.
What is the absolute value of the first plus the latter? 2.1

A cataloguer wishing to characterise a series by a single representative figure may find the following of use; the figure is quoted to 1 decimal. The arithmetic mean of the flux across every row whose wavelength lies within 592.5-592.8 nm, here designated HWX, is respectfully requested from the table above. 33.0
